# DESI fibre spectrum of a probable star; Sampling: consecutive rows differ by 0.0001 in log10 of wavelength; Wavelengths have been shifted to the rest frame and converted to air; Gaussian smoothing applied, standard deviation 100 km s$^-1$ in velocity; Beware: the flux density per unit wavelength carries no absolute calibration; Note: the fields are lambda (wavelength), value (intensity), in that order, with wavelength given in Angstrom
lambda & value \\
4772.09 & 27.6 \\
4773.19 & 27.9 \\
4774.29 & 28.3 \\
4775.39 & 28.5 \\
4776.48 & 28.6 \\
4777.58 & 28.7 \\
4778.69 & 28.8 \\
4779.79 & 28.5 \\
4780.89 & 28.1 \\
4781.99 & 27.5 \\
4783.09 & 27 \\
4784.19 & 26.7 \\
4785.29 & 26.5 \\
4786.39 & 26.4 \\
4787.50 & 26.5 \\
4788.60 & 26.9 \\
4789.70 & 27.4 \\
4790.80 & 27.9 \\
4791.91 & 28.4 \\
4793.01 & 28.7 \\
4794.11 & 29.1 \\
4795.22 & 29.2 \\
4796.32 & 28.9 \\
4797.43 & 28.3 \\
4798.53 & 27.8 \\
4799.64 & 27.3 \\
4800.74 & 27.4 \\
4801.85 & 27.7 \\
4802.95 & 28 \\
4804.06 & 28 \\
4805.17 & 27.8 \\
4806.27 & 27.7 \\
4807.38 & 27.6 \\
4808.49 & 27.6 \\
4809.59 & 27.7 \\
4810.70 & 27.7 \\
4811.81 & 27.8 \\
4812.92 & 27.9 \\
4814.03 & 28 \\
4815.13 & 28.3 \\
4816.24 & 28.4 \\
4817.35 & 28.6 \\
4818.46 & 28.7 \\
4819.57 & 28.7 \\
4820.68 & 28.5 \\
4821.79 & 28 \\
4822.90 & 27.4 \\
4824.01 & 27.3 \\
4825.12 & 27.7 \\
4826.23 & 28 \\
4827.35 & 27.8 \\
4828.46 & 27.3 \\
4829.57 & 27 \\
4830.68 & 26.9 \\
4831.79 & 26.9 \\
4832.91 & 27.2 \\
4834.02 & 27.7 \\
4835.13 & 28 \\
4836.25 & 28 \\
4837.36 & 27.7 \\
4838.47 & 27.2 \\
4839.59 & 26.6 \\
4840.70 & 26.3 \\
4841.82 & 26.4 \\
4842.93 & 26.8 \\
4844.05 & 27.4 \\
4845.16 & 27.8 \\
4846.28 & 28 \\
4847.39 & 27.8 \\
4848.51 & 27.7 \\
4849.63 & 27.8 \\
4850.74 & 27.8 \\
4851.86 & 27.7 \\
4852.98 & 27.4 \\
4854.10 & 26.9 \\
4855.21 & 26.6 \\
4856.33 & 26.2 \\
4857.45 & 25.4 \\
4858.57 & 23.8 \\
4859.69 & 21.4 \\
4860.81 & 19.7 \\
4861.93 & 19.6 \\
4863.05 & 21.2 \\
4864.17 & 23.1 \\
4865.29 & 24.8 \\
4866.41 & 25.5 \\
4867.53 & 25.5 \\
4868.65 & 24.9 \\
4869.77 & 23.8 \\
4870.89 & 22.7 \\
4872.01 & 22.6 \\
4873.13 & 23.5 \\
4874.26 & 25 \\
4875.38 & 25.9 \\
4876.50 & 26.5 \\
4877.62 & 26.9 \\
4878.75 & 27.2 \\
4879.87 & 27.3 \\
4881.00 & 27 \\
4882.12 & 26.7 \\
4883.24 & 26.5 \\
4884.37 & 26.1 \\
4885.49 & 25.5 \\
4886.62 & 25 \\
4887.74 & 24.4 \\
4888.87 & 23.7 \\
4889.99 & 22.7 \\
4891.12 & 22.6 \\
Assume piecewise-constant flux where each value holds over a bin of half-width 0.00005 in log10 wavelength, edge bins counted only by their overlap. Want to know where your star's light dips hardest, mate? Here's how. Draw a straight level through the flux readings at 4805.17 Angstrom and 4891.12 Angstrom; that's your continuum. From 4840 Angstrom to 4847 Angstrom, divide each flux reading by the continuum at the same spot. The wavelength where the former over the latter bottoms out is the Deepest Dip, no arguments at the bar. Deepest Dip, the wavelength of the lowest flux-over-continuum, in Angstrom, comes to 4840.70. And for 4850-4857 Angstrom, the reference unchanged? 4856.33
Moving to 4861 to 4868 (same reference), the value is 4861.93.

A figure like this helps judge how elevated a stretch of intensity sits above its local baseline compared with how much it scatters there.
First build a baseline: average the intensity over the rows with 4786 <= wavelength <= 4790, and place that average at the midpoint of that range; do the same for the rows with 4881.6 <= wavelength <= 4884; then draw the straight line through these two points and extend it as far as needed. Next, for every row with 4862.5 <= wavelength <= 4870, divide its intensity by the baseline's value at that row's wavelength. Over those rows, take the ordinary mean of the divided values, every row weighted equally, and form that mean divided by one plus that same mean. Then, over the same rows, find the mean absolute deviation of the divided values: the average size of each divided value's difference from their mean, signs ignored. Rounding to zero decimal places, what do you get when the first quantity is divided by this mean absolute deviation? 10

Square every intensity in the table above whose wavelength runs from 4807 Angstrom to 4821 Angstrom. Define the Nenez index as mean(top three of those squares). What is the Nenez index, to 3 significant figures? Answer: 822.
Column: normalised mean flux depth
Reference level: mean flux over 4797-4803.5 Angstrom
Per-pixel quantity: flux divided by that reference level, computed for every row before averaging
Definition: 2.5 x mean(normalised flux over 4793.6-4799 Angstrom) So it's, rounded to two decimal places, 2.58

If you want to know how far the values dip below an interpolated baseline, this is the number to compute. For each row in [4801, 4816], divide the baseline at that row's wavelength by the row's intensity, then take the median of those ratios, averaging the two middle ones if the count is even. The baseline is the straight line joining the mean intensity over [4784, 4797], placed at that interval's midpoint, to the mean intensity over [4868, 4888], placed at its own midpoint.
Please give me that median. 0.98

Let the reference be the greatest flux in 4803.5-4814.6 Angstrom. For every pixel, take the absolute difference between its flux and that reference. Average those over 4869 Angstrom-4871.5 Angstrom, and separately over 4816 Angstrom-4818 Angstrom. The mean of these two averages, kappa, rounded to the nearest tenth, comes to 2.6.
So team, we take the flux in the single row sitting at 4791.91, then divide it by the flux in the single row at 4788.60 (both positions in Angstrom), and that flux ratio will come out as 1.06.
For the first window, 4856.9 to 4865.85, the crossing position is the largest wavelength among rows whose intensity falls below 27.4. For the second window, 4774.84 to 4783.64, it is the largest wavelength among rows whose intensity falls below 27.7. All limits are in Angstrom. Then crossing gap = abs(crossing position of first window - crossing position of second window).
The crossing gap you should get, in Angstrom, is 82.2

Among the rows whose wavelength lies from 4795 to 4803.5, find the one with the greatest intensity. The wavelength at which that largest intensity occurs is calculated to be 4795.22 Angstrom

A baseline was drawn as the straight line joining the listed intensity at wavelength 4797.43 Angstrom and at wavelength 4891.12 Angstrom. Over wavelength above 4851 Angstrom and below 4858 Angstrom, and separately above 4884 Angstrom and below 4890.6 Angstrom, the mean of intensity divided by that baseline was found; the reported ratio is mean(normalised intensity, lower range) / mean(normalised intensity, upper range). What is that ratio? 1.00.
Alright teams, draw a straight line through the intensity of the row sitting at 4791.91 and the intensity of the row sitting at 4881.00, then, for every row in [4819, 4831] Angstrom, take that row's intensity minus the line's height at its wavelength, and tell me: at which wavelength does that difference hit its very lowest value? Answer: 4830.68 Angstrom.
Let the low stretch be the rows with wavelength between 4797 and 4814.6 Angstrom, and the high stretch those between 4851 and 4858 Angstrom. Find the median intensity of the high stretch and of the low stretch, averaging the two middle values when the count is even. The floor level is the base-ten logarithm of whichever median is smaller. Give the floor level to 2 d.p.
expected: 1.43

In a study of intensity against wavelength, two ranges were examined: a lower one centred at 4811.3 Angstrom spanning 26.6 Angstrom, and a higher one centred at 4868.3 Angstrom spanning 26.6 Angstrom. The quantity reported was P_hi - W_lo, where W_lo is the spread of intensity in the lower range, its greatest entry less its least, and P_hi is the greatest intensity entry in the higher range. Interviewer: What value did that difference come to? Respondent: 25.9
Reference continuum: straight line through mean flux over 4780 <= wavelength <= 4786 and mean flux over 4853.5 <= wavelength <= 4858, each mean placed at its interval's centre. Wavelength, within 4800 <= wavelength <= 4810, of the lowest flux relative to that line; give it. 4800.74 Angstrom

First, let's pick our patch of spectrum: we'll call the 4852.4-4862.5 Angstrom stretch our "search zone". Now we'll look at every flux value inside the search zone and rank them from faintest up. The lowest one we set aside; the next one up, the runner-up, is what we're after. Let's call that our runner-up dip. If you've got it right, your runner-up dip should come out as 19.7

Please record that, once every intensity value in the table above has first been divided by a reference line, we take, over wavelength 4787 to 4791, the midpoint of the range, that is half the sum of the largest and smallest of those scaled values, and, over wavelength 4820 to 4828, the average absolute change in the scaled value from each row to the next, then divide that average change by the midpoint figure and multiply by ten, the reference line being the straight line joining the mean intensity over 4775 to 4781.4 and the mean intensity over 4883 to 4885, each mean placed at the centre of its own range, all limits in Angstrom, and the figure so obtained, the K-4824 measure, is 0.13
